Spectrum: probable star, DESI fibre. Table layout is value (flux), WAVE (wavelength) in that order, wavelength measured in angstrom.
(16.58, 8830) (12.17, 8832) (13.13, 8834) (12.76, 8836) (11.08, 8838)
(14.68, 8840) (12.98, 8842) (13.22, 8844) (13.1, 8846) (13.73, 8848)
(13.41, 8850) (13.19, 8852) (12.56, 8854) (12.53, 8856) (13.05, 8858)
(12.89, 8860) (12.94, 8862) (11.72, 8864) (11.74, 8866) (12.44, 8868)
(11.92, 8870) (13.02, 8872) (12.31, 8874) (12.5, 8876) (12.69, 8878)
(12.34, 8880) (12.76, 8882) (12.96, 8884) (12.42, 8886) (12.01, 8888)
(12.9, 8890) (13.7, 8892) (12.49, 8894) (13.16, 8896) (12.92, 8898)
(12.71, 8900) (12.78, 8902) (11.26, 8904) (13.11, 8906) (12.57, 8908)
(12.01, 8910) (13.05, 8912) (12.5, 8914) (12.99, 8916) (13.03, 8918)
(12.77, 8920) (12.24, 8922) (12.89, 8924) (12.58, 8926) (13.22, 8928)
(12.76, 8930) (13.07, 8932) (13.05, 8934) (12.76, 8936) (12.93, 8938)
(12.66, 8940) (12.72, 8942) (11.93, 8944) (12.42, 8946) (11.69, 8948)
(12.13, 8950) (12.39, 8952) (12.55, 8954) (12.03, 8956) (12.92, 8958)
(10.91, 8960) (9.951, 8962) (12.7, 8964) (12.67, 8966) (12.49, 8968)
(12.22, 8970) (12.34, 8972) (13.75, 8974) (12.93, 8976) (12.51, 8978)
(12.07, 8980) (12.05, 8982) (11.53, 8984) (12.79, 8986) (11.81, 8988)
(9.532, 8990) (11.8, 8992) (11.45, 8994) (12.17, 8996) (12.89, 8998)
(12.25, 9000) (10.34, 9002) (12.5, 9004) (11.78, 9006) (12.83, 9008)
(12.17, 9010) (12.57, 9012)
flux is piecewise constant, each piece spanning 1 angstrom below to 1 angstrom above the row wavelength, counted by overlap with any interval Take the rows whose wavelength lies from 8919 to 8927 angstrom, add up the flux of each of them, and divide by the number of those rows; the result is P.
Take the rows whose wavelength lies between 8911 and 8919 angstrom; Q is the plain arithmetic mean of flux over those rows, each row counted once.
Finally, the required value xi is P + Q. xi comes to 25.5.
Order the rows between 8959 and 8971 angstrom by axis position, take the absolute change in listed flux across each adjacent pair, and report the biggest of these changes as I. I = 2.7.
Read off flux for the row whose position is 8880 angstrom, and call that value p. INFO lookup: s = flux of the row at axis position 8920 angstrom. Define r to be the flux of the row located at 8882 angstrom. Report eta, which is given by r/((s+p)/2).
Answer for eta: 1.016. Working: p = 12.34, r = 12.76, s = 12.77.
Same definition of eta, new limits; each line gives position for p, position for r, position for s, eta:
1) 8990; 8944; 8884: 1.061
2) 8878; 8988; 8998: 0.923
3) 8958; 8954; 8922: 0.998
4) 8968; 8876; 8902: 0.989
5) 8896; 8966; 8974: 0.942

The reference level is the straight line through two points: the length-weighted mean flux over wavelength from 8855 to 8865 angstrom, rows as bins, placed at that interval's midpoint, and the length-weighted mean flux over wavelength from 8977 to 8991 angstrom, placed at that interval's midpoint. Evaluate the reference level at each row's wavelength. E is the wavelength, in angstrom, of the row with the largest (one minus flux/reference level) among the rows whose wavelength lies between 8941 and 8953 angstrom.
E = 8948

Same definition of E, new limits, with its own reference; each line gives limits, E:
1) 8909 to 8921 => 8910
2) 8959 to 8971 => 8962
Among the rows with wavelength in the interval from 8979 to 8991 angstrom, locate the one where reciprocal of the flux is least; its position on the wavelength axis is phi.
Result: 8986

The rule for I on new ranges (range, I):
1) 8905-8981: 2.7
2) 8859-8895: 1.2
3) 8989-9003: 2.3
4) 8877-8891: 0.9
